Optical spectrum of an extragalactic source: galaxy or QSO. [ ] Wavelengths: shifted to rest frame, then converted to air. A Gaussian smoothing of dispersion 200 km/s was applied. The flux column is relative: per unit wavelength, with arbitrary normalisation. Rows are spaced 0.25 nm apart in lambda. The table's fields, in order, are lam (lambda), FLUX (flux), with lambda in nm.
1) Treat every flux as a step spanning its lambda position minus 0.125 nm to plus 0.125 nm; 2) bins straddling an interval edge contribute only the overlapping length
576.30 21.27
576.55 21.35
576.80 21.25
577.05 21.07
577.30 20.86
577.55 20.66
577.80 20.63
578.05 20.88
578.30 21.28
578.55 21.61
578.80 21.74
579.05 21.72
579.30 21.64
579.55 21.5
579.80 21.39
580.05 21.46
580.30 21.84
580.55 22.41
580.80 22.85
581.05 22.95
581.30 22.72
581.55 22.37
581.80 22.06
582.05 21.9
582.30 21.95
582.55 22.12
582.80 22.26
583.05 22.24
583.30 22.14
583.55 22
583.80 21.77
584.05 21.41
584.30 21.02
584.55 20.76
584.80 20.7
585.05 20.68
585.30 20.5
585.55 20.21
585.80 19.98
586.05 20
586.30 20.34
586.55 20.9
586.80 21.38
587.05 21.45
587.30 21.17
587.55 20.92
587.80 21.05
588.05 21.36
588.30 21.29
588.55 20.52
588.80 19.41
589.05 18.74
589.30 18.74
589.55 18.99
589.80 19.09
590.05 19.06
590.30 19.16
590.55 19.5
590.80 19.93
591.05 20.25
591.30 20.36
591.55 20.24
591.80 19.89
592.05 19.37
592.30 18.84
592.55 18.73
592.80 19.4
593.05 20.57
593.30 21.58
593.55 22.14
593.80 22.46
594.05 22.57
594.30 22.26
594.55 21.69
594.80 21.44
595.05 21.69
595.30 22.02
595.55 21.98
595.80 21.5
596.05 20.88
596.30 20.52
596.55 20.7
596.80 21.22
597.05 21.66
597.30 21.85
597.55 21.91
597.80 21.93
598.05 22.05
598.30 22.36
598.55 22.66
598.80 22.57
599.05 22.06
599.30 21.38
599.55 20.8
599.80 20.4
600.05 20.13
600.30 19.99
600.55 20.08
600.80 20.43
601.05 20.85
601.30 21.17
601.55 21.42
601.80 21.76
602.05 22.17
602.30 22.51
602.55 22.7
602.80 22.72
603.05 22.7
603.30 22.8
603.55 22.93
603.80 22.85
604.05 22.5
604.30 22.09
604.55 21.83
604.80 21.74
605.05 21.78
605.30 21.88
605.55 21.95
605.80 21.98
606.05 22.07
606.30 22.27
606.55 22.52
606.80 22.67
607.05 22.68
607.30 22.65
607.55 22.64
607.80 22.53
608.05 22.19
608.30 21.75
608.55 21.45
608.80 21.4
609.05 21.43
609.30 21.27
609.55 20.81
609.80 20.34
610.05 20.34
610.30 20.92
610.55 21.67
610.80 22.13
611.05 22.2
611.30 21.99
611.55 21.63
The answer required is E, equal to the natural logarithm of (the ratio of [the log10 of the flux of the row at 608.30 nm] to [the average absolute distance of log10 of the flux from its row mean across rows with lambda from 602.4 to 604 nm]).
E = 6.8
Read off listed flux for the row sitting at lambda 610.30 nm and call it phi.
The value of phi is 20.92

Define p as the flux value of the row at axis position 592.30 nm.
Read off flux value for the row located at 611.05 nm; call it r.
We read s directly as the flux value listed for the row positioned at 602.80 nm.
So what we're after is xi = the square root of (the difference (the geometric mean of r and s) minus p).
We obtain 1.9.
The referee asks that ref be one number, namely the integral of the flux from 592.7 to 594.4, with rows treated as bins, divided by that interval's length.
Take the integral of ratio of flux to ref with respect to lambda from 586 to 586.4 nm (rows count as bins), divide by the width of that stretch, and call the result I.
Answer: 0.94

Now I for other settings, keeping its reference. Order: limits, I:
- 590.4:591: 0.92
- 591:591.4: 0.94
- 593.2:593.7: 1.01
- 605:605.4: 1.01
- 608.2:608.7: 1.00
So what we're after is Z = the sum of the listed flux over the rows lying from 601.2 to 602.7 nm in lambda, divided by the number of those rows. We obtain 22.0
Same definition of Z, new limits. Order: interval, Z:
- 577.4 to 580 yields 21.3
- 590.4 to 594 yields 20.2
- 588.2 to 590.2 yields 19.5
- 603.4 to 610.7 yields 21.9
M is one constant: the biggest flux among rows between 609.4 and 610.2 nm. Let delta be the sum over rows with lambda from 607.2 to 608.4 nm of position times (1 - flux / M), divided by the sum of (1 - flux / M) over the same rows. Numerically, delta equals 607.73 nm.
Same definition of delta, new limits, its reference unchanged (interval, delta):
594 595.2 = 594.43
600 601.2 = 600.37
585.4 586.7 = 585.88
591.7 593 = 592.35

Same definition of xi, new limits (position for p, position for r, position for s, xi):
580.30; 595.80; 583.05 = 0.2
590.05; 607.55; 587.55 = 1.6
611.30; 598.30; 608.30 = 0.3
